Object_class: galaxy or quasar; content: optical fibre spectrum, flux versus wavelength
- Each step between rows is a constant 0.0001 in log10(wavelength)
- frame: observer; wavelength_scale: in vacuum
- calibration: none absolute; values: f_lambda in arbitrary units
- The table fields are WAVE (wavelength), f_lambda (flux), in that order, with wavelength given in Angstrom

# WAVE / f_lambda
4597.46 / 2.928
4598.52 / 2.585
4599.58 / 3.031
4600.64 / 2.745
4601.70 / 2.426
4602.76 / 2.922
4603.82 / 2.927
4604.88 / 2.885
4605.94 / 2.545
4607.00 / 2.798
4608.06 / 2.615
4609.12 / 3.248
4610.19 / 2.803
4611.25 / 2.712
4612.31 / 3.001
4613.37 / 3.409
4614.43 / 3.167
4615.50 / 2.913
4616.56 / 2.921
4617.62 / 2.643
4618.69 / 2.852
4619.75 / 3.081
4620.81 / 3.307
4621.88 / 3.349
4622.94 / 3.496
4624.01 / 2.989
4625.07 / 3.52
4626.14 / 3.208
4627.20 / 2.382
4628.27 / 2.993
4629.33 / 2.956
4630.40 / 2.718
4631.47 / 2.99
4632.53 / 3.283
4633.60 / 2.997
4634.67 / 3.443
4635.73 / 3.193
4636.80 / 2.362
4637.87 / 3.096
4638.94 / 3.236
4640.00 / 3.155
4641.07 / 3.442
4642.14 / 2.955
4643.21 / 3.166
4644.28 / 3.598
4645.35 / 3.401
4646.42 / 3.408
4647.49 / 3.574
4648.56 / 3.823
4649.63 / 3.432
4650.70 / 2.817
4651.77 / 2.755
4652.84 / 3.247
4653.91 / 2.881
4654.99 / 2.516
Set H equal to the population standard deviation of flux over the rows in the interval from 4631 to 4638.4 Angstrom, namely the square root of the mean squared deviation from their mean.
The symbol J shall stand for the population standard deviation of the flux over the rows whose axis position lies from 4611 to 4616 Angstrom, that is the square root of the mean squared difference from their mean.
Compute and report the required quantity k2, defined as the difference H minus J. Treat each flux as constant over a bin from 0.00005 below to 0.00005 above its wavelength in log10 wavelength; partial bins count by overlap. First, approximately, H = 0.319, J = 0.236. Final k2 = 0.08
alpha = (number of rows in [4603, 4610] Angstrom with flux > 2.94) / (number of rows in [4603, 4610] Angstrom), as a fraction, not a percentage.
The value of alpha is 0.2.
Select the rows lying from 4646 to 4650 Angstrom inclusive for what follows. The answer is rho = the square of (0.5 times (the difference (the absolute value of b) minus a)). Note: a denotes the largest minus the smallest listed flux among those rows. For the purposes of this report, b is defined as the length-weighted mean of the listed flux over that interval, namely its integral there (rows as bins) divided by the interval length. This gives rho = 2.5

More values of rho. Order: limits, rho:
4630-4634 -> 1.5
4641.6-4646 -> 1.7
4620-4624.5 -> 1.9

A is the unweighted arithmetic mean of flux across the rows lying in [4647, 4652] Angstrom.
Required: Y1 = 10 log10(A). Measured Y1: 5.16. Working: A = 3.28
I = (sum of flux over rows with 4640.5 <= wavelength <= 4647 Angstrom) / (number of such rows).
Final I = 3.33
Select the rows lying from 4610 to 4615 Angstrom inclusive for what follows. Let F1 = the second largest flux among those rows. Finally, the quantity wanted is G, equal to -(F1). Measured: -3.17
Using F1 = 3.167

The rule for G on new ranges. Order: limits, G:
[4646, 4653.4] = -3.57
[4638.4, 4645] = -3.44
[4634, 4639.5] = -3.24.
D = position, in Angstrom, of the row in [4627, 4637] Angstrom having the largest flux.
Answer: 4634.67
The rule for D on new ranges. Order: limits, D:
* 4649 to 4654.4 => 4649.63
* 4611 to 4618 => 4613.37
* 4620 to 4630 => 4625.07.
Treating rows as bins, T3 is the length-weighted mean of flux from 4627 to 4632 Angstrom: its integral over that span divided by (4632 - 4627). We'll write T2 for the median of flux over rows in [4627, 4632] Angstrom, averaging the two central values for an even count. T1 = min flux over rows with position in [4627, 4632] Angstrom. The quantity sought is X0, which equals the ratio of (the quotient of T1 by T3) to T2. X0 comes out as 0.28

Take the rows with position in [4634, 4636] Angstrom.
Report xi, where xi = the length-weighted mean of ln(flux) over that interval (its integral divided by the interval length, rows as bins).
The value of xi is 1.20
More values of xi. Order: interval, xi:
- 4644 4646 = 1.25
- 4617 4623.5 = 1.13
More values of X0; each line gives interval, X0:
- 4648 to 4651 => 0.24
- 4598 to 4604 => 0.31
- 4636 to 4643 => 0.25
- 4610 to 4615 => 0.30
